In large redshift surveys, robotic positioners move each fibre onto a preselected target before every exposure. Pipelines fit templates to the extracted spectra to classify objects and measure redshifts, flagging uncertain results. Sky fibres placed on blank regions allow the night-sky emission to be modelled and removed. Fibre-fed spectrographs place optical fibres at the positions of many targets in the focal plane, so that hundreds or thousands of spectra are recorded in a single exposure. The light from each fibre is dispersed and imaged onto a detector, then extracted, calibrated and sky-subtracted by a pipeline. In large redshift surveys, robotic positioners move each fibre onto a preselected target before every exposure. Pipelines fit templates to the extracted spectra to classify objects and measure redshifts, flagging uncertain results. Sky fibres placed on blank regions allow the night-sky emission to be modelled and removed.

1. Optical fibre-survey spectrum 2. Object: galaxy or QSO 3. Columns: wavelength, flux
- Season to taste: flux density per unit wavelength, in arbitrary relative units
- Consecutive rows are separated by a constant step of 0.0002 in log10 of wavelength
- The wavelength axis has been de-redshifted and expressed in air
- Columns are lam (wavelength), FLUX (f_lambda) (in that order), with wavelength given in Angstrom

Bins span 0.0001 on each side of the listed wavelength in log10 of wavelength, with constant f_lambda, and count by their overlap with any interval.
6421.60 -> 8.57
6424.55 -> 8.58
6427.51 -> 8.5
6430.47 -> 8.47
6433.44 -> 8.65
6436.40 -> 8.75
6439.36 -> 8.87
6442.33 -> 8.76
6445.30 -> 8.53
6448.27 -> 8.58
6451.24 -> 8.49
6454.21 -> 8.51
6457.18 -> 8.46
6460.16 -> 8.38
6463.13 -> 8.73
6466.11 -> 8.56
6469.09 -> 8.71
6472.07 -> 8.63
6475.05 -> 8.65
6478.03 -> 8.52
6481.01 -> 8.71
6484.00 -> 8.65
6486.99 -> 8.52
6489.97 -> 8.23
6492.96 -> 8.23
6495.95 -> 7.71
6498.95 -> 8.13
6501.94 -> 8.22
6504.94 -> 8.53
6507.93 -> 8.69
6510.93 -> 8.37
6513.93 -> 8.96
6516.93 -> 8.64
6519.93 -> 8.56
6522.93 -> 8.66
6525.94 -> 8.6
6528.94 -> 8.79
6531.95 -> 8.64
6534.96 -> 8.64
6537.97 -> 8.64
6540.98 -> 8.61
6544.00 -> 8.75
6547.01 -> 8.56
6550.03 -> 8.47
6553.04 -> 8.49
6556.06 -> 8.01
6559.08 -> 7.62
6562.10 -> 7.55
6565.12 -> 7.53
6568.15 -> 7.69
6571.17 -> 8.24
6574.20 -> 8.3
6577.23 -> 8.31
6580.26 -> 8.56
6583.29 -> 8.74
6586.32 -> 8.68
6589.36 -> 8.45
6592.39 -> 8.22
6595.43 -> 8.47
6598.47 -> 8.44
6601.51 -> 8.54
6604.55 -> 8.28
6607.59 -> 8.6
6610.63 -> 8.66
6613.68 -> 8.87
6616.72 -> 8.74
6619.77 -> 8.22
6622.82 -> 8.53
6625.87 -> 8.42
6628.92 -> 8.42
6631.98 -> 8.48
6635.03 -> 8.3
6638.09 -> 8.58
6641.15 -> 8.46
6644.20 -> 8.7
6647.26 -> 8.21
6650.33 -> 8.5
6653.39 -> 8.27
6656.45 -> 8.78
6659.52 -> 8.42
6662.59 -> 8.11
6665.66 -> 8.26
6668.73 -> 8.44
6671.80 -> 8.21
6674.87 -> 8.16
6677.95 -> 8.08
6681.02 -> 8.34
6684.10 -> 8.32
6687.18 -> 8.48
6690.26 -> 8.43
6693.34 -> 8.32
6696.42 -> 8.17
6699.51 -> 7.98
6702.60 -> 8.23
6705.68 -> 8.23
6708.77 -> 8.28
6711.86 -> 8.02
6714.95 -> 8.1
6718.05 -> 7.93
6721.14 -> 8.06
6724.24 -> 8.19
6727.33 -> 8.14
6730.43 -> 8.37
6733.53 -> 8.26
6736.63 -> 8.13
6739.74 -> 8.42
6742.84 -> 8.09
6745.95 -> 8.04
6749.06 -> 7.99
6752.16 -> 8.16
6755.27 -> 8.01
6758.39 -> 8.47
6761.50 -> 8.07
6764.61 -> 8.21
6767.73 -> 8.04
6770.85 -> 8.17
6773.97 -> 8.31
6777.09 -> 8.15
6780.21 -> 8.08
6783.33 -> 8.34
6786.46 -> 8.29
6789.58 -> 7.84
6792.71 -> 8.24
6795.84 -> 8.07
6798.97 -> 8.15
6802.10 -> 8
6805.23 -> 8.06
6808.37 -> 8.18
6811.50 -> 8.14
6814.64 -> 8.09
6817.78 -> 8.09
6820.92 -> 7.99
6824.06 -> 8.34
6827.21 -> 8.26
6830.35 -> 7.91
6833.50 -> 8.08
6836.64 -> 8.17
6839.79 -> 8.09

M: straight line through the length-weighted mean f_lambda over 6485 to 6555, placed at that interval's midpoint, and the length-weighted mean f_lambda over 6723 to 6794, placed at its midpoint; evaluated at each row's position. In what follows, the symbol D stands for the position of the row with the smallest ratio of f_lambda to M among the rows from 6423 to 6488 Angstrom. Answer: 6460.16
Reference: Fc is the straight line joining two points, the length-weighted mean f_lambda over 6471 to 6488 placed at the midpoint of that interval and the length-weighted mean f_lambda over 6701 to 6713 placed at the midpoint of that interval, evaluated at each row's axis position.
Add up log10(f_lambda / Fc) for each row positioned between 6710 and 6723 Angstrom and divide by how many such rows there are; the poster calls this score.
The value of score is -0.0081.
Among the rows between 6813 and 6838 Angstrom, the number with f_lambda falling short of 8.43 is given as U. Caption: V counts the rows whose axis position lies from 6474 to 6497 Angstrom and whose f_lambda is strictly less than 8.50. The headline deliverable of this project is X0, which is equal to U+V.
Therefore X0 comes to 11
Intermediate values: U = 8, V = 3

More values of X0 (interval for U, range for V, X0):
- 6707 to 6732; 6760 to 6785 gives 16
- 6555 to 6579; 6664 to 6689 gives 16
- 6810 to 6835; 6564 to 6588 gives 13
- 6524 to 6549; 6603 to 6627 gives 3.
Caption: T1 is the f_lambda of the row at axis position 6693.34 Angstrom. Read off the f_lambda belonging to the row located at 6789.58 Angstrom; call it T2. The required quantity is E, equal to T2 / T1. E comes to 0.94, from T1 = 8.32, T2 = 7.84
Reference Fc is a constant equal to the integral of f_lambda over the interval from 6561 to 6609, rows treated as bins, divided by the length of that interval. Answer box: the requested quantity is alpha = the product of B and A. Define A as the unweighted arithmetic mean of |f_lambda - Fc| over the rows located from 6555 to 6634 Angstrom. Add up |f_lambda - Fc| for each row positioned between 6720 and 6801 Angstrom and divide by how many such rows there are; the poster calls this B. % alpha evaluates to 0.047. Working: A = 0.289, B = 0.16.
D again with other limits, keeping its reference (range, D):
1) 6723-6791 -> 6789.58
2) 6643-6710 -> 6699.51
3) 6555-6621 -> 6565.12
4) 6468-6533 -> 6495.95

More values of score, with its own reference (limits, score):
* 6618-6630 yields 0.0025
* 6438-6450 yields 0.0001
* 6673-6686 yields -0.0012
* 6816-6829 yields 0.0100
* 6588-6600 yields -0.0005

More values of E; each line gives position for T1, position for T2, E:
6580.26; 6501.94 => 0.96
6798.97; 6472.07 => 1.06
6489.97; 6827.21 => 1.00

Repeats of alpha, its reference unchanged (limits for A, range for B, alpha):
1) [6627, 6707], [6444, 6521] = 0.041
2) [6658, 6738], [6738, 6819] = 0.024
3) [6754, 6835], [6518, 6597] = 0.058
